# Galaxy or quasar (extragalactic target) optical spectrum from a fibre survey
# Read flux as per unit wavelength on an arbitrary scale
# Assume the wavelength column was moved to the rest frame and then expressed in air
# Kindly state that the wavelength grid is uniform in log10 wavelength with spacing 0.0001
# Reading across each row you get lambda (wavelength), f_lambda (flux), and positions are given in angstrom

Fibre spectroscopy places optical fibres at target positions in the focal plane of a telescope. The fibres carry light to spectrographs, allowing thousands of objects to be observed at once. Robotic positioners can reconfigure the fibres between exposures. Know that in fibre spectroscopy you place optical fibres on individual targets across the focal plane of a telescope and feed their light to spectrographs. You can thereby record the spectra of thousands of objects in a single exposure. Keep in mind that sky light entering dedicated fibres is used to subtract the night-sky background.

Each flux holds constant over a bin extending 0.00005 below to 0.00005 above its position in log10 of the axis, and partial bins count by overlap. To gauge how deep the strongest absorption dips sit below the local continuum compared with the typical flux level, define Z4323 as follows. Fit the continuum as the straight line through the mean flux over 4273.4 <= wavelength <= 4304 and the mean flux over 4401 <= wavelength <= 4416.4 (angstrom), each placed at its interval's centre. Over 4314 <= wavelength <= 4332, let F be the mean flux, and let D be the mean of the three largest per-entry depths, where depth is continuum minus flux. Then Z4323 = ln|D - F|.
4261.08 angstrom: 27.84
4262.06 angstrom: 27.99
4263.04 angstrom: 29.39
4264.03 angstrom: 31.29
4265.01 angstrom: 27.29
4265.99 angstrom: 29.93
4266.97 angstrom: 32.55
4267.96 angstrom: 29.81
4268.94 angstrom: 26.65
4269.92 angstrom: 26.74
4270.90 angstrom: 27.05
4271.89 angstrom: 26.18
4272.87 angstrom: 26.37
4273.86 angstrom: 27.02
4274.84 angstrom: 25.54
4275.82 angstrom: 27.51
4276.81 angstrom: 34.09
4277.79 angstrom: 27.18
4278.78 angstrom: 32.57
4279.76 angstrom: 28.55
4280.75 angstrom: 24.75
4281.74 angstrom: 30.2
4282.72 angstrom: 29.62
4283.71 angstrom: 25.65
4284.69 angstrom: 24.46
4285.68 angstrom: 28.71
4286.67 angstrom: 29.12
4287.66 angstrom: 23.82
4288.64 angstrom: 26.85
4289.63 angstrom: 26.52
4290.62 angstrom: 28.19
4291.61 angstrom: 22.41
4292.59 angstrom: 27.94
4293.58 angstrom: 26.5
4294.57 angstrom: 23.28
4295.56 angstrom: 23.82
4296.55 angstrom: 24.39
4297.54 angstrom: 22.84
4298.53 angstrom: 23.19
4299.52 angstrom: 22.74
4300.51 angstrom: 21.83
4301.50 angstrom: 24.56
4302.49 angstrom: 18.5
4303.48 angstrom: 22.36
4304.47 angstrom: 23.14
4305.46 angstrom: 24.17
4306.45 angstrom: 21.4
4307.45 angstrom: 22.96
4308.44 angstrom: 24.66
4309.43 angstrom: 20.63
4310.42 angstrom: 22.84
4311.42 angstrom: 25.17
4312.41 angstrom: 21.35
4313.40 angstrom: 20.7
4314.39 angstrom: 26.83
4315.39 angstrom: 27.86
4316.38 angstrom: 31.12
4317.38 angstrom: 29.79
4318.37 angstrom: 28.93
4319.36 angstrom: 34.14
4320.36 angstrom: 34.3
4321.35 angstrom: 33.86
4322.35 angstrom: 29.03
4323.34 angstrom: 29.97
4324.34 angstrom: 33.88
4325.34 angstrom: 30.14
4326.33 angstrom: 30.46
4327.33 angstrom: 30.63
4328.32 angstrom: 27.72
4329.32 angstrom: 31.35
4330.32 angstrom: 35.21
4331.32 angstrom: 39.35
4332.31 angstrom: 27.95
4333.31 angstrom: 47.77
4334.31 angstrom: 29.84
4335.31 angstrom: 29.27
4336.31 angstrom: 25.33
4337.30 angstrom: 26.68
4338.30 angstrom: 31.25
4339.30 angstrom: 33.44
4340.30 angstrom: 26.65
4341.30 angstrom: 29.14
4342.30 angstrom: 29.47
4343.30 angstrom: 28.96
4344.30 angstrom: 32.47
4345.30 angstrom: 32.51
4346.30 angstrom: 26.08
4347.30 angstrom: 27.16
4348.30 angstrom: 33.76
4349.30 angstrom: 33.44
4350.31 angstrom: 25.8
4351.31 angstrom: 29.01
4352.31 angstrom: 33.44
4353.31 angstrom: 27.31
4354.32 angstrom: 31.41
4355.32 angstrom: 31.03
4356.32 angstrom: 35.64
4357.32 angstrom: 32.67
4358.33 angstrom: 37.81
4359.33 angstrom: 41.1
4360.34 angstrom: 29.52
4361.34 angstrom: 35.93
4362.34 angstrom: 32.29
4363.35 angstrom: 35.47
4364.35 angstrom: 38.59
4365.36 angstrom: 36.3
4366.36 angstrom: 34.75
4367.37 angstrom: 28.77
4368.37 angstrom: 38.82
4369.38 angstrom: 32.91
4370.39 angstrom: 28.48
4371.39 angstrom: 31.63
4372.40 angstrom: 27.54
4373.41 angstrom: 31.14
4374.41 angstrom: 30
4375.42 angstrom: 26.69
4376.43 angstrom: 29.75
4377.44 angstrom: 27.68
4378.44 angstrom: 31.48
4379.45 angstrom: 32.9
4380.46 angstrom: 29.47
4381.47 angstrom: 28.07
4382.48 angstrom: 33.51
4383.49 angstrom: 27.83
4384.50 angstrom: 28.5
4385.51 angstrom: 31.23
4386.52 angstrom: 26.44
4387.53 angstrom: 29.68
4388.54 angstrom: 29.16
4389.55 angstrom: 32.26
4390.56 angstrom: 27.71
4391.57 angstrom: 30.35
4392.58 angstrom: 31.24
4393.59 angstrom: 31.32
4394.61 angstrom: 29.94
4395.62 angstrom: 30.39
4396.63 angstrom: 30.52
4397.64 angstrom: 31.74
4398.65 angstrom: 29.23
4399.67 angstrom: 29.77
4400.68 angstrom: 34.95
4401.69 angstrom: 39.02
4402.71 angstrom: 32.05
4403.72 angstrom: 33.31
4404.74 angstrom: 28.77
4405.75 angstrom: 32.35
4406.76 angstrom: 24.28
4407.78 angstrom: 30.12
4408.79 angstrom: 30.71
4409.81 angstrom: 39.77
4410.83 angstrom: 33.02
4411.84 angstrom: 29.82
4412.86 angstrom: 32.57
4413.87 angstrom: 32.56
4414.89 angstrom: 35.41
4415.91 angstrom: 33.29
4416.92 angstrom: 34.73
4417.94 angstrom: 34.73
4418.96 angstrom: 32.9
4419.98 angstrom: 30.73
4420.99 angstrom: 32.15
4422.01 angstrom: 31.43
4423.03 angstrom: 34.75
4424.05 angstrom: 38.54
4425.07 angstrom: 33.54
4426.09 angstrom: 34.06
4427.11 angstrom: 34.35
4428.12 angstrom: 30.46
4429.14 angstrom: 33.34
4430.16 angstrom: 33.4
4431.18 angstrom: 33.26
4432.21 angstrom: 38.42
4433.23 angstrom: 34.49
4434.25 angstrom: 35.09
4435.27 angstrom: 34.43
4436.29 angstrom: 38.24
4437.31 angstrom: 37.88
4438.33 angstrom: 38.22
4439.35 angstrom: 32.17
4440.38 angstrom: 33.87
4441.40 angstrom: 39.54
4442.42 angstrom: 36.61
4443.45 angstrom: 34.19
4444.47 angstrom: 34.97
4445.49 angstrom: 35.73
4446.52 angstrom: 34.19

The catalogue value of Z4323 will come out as 3.44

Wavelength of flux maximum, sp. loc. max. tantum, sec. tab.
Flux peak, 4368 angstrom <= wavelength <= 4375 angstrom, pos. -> 4368.37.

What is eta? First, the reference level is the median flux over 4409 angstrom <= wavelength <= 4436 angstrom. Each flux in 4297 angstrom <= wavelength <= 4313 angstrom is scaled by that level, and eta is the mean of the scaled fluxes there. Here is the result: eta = 0.68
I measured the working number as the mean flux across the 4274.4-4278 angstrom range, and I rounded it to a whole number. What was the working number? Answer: 29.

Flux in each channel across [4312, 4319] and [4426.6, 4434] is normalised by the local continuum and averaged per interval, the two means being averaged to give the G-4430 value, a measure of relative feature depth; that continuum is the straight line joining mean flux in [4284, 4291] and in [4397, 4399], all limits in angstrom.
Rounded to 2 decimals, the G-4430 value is 1.02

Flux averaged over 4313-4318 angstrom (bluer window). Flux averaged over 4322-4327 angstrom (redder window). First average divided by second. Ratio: 0.89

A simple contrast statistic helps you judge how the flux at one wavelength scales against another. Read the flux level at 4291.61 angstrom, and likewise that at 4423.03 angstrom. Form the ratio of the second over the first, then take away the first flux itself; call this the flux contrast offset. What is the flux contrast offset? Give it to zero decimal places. -21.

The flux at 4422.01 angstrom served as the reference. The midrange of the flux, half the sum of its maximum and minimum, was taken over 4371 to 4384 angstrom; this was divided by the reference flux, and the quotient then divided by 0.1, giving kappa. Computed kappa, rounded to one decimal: 9.6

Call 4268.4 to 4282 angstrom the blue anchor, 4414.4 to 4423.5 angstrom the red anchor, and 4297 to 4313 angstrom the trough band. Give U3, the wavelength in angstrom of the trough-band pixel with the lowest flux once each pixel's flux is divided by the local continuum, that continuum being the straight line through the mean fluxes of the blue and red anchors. 4302.49 angstrom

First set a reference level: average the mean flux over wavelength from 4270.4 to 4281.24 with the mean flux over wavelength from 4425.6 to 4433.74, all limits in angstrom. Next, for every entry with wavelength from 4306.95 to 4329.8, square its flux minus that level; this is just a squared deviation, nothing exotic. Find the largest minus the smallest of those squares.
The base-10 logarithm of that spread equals 2.03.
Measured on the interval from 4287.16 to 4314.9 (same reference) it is 2.17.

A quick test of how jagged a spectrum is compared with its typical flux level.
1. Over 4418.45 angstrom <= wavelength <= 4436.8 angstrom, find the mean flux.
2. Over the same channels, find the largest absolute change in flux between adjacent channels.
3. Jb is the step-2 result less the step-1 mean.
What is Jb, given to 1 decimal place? -28.9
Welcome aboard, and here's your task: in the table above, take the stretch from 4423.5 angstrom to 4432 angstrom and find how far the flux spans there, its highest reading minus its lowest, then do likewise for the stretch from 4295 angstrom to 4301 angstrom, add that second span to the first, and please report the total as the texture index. 10.6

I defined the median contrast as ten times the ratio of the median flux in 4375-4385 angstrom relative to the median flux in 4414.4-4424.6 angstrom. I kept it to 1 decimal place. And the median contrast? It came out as 8.5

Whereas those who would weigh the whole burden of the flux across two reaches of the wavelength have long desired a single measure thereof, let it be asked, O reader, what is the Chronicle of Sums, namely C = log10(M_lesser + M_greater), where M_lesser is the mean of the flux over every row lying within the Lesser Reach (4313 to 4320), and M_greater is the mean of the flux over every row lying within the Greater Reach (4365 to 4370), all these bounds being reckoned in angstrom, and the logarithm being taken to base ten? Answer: 1.80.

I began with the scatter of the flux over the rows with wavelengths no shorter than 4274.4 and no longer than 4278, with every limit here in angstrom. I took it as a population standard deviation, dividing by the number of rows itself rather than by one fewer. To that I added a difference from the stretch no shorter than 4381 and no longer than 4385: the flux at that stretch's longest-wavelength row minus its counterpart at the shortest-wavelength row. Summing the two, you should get 3.7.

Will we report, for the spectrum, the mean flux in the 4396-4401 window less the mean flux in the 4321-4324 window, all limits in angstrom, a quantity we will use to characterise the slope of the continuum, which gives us 0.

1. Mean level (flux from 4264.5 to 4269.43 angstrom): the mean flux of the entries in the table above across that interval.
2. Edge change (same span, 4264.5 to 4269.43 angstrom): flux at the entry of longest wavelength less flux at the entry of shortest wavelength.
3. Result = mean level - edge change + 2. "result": 31.9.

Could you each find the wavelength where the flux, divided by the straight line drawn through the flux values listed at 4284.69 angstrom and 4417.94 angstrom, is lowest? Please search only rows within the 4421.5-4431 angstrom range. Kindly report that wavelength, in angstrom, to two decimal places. 4428.12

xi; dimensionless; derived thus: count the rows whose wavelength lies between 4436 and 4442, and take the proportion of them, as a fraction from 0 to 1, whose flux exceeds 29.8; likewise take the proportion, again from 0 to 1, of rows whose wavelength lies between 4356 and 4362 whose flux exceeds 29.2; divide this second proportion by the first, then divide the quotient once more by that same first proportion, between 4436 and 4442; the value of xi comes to 1.0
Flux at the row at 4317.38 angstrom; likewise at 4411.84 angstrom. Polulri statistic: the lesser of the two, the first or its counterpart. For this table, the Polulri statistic 30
